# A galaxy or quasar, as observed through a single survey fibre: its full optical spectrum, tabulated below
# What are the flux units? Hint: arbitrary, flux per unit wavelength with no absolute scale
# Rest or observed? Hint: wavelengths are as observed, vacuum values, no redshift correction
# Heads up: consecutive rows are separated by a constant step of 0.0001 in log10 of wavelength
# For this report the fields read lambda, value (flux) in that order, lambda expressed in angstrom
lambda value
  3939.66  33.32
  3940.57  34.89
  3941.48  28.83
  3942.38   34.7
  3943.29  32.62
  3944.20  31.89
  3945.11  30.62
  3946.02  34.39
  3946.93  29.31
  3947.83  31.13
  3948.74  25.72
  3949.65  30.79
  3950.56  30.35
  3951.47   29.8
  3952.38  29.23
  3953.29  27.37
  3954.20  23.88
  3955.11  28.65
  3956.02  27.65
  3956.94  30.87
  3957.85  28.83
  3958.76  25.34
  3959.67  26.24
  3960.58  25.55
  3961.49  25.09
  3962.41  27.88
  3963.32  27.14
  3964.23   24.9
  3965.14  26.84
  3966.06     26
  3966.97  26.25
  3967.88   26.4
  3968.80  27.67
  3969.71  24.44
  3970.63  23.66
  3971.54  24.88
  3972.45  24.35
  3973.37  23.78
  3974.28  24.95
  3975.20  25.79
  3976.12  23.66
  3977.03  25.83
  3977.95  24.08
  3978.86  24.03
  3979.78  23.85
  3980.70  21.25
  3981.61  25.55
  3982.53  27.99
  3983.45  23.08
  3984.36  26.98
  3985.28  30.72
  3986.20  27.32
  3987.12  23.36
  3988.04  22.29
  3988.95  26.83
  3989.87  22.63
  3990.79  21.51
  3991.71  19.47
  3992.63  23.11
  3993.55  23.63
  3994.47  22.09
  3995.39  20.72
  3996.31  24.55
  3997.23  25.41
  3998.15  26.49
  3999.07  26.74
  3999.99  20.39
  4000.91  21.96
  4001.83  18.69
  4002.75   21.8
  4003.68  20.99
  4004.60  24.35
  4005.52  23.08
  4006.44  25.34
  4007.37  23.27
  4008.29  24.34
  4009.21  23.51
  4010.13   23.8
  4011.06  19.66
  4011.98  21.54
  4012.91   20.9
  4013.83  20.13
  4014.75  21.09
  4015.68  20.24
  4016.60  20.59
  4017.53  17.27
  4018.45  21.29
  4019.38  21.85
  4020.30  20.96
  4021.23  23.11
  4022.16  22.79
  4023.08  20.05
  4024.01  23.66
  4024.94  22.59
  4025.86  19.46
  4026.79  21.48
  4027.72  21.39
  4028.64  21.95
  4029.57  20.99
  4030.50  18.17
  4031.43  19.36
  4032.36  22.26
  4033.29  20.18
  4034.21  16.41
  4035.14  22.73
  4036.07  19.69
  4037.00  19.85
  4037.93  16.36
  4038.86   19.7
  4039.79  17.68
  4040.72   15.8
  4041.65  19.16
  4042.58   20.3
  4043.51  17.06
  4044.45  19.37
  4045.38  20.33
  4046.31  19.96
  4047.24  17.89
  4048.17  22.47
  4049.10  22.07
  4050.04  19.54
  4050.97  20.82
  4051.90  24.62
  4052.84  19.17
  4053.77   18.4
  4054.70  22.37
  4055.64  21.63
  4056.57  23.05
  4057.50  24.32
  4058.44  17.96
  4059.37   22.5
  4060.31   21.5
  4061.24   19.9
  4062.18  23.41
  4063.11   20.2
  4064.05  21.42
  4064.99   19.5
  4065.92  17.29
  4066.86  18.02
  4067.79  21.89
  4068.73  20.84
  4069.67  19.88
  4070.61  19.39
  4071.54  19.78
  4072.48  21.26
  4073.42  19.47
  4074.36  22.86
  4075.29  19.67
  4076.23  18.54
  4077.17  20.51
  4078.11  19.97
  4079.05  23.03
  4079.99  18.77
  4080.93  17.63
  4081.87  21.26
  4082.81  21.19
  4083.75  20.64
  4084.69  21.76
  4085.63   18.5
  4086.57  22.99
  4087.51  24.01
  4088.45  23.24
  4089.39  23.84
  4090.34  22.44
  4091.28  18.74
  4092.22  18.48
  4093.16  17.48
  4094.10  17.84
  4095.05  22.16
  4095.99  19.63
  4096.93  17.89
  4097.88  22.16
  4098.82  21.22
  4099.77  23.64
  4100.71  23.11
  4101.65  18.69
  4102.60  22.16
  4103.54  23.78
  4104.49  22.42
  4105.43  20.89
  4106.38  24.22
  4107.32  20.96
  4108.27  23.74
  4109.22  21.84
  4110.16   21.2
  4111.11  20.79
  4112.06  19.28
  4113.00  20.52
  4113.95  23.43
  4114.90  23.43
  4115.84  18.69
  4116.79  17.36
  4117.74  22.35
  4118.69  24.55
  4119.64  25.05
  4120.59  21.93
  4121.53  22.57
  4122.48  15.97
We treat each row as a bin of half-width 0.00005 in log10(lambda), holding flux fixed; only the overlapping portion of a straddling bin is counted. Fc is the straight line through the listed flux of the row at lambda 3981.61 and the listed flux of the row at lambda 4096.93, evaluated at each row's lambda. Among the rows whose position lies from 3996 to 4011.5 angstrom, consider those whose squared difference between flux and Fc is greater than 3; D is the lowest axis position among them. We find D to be 3998.15 angstrom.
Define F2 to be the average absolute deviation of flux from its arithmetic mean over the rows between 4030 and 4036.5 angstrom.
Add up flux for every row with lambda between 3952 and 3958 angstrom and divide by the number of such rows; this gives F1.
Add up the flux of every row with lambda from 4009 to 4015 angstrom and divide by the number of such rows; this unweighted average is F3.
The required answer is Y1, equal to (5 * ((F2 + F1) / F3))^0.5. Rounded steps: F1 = 28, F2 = 1.6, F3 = 21.5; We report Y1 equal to 2.6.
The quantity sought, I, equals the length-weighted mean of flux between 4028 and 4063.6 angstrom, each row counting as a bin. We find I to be 20.2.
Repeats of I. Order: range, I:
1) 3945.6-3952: 30.2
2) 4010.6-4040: 20.5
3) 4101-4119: 21.6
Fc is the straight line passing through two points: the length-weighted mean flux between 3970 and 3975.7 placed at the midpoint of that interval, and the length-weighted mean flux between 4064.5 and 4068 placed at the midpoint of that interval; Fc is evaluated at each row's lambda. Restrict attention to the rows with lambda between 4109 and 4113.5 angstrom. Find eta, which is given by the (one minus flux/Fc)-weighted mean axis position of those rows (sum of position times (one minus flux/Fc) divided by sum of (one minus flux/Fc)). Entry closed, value 4110.9 angstrom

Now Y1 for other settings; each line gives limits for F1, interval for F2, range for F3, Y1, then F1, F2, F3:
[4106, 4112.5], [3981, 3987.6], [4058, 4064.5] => 2.4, 22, 2.1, 21.0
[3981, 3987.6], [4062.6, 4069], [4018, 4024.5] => 2.5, 26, 1.4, 22.0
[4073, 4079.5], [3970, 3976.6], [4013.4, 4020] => 2.3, 21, 0.7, 20.4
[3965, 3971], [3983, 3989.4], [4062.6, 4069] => 2.7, 26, 2.5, 19.9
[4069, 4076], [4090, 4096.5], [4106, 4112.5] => 2.2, 20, 1.6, 21.7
